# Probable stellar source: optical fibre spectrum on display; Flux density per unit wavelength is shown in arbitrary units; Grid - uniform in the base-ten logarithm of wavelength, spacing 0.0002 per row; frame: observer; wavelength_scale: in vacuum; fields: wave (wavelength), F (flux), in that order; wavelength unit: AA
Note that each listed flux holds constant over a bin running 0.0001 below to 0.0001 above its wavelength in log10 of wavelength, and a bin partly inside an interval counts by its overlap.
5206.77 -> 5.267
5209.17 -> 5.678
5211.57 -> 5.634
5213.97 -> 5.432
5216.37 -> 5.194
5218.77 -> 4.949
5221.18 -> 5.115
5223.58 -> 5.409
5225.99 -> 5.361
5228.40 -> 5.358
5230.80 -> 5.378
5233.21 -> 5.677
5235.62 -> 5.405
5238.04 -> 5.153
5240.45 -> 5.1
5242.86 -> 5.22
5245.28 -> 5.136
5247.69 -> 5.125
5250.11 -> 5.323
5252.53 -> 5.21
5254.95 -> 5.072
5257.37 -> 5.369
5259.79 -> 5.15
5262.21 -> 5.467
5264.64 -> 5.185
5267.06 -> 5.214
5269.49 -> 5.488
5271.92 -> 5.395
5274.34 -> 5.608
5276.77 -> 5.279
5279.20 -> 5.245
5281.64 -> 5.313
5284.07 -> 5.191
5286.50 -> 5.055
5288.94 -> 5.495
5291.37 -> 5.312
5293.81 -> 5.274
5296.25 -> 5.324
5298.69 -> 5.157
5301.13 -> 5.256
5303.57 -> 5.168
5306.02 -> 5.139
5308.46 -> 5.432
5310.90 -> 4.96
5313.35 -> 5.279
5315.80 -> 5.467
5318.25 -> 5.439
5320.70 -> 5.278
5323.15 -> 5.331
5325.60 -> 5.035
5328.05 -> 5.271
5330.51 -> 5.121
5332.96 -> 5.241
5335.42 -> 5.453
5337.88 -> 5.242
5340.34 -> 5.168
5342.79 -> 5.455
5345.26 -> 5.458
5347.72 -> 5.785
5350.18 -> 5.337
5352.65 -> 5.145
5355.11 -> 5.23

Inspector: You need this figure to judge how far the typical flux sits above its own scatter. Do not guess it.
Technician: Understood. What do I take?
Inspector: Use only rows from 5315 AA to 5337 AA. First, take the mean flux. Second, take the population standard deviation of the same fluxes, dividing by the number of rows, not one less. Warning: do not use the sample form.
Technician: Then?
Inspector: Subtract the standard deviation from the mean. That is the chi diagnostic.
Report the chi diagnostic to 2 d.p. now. 5.15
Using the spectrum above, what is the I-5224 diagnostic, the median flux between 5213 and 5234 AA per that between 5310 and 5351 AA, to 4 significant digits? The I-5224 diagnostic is 1.016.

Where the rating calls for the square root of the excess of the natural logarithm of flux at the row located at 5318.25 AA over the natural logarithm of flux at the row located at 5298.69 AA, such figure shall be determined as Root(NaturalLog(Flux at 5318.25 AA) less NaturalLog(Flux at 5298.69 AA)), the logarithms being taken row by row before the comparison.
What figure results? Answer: 0.23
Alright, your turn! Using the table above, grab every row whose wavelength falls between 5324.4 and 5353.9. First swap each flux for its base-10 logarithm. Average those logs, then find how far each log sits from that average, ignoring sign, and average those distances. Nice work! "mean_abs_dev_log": 0.0127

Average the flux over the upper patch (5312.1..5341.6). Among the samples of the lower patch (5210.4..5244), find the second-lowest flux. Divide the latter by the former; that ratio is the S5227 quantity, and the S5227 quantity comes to 0.966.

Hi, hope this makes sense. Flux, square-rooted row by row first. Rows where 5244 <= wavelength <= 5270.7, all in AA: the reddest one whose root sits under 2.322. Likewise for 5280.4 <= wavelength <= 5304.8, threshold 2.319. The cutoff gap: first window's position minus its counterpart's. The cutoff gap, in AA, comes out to -36.5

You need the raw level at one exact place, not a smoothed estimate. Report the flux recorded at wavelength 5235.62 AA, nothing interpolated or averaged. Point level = 5.405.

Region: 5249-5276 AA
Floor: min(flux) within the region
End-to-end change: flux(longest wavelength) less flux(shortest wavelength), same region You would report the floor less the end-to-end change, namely 4.79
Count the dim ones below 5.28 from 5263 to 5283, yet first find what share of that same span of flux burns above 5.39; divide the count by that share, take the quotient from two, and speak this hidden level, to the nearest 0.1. -8.7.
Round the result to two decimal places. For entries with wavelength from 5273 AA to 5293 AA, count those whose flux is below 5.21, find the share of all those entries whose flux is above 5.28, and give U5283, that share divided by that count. 0.25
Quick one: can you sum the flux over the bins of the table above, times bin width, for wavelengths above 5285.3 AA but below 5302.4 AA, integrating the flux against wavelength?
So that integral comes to 90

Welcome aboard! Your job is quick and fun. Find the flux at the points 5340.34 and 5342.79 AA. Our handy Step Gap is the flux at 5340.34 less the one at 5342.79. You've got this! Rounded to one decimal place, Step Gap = -0.3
